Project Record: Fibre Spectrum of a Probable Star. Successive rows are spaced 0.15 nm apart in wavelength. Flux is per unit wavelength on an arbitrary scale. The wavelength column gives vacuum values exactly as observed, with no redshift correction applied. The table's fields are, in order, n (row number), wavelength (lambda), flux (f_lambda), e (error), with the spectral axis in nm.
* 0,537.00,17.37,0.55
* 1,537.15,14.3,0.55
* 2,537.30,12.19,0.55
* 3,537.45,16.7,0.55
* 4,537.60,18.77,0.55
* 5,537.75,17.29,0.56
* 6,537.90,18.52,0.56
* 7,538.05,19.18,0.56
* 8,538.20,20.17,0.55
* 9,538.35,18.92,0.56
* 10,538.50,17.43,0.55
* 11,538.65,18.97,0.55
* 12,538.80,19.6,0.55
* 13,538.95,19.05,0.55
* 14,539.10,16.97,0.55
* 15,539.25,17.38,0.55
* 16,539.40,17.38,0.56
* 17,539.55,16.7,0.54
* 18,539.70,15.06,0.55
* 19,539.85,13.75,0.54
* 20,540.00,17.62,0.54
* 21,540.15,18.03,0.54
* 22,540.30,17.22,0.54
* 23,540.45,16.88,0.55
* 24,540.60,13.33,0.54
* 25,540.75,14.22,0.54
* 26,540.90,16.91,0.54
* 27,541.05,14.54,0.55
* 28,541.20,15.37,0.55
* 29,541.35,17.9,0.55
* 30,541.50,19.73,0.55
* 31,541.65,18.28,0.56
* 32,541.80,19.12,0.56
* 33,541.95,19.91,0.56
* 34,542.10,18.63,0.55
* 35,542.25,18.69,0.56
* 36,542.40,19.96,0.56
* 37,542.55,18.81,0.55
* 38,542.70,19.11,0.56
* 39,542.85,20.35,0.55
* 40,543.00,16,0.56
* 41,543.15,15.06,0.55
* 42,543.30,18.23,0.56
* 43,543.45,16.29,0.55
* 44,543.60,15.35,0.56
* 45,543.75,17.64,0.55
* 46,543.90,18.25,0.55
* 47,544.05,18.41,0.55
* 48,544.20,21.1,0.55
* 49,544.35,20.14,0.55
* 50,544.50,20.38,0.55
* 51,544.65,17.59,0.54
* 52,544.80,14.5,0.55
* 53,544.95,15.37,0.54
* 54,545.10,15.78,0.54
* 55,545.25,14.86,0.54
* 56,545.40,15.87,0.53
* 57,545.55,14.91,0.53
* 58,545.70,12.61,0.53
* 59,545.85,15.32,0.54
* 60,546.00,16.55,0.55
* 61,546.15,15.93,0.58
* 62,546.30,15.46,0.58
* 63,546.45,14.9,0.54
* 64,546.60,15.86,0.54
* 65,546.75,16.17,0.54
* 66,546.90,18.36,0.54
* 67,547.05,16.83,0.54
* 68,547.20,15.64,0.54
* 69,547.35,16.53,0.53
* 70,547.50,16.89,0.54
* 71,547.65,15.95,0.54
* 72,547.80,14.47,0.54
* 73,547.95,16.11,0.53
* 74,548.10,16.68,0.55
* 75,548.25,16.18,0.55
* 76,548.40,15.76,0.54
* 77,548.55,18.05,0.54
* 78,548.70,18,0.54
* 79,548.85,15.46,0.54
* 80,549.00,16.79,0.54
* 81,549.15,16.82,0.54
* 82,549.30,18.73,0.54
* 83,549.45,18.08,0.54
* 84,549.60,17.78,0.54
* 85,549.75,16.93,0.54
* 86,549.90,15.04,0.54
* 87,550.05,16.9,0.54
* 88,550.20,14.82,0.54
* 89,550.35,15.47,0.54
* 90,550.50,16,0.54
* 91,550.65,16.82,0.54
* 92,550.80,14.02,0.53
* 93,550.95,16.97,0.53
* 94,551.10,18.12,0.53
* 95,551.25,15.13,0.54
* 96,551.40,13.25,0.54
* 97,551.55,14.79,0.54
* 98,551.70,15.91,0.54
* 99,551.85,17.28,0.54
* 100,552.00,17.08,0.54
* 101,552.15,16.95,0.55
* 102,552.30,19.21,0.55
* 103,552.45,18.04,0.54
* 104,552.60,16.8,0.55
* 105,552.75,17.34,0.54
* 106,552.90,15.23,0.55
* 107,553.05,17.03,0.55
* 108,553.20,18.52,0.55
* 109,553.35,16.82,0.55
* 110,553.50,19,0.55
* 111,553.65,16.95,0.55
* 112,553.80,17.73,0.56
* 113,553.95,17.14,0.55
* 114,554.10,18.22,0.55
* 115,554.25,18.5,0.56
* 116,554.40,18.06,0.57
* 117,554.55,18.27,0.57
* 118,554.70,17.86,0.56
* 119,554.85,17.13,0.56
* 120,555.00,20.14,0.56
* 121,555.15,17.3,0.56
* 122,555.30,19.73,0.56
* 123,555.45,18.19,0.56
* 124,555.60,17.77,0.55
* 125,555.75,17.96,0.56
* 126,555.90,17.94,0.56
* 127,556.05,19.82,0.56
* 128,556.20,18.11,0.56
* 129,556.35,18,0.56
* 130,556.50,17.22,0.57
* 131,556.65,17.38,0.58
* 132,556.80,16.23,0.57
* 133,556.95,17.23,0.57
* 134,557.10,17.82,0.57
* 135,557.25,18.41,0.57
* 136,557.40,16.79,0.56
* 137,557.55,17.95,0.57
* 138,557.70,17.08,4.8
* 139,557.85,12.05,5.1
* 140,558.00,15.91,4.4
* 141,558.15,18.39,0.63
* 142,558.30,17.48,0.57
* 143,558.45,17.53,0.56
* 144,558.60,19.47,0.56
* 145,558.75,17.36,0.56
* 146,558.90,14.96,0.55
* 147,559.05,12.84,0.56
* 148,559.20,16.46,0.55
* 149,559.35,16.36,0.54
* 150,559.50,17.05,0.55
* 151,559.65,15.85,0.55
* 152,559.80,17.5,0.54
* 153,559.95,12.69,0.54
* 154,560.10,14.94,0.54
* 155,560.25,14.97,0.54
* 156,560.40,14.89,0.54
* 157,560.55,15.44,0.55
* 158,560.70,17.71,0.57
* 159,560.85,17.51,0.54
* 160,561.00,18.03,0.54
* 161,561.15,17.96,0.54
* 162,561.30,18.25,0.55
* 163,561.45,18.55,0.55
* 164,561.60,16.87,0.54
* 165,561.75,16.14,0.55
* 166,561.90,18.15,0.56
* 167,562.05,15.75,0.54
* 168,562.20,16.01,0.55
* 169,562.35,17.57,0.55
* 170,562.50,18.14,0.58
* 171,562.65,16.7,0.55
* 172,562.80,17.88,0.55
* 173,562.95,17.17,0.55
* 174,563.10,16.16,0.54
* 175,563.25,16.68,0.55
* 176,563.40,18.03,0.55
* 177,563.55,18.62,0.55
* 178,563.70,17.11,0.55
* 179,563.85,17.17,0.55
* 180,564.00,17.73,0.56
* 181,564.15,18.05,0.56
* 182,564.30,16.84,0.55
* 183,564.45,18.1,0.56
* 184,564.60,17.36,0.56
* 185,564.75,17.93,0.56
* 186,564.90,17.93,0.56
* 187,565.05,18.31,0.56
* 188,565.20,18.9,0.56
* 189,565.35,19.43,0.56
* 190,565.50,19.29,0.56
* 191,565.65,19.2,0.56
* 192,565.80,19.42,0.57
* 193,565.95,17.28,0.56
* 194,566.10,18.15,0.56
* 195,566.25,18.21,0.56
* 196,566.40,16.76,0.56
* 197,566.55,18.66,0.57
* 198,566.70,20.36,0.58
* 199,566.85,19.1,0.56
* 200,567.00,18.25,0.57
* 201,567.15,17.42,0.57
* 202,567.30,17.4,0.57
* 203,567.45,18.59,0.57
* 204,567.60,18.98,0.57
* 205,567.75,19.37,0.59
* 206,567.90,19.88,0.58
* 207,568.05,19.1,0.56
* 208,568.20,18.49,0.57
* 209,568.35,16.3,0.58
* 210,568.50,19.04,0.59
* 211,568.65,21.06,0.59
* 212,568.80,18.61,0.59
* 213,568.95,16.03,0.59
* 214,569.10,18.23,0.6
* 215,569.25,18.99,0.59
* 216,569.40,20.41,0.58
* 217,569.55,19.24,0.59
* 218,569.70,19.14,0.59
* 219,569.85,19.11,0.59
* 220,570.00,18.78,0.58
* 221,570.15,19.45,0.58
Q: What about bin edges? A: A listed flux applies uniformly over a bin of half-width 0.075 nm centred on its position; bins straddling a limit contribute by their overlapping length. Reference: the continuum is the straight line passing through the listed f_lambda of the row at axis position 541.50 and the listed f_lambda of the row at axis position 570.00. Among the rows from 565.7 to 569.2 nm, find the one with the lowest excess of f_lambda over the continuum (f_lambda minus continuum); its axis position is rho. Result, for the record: 568.95 nm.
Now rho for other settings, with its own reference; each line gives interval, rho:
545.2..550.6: 545.70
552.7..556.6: 552.90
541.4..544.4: 543.15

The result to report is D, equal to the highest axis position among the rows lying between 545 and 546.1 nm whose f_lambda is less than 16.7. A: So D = 546.00 nm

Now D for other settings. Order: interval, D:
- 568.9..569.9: 568.95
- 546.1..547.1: 546.75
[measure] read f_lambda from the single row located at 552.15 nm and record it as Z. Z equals 16.95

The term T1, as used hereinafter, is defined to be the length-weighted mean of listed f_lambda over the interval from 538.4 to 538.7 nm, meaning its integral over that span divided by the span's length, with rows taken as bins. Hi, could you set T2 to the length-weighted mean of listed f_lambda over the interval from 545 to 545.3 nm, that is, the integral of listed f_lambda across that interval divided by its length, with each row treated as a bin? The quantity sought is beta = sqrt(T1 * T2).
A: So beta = 16.7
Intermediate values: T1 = 18.2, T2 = 15.4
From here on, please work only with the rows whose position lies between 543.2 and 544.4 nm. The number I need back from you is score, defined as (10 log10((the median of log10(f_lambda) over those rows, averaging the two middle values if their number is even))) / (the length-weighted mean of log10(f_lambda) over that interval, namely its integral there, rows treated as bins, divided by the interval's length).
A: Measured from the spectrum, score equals 0.80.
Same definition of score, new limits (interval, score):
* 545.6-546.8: 0.65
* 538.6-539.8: 0.75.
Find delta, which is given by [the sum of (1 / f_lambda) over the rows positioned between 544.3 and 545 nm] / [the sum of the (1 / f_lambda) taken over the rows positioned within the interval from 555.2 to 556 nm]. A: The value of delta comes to 1.06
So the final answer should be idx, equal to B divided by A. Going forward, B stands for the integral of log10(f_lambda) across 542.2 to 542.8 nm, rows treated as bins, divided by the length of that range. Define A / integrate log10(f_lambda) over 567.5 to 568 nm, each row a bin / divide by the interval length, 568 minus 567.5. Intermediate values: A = 1.29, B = 1.28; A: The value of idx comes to 1.00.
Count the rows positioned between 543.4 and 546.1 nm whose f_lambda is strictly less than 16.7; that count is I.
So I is 11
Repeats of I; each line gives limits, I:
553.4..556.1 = 0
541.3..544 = 4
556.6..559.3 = 6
